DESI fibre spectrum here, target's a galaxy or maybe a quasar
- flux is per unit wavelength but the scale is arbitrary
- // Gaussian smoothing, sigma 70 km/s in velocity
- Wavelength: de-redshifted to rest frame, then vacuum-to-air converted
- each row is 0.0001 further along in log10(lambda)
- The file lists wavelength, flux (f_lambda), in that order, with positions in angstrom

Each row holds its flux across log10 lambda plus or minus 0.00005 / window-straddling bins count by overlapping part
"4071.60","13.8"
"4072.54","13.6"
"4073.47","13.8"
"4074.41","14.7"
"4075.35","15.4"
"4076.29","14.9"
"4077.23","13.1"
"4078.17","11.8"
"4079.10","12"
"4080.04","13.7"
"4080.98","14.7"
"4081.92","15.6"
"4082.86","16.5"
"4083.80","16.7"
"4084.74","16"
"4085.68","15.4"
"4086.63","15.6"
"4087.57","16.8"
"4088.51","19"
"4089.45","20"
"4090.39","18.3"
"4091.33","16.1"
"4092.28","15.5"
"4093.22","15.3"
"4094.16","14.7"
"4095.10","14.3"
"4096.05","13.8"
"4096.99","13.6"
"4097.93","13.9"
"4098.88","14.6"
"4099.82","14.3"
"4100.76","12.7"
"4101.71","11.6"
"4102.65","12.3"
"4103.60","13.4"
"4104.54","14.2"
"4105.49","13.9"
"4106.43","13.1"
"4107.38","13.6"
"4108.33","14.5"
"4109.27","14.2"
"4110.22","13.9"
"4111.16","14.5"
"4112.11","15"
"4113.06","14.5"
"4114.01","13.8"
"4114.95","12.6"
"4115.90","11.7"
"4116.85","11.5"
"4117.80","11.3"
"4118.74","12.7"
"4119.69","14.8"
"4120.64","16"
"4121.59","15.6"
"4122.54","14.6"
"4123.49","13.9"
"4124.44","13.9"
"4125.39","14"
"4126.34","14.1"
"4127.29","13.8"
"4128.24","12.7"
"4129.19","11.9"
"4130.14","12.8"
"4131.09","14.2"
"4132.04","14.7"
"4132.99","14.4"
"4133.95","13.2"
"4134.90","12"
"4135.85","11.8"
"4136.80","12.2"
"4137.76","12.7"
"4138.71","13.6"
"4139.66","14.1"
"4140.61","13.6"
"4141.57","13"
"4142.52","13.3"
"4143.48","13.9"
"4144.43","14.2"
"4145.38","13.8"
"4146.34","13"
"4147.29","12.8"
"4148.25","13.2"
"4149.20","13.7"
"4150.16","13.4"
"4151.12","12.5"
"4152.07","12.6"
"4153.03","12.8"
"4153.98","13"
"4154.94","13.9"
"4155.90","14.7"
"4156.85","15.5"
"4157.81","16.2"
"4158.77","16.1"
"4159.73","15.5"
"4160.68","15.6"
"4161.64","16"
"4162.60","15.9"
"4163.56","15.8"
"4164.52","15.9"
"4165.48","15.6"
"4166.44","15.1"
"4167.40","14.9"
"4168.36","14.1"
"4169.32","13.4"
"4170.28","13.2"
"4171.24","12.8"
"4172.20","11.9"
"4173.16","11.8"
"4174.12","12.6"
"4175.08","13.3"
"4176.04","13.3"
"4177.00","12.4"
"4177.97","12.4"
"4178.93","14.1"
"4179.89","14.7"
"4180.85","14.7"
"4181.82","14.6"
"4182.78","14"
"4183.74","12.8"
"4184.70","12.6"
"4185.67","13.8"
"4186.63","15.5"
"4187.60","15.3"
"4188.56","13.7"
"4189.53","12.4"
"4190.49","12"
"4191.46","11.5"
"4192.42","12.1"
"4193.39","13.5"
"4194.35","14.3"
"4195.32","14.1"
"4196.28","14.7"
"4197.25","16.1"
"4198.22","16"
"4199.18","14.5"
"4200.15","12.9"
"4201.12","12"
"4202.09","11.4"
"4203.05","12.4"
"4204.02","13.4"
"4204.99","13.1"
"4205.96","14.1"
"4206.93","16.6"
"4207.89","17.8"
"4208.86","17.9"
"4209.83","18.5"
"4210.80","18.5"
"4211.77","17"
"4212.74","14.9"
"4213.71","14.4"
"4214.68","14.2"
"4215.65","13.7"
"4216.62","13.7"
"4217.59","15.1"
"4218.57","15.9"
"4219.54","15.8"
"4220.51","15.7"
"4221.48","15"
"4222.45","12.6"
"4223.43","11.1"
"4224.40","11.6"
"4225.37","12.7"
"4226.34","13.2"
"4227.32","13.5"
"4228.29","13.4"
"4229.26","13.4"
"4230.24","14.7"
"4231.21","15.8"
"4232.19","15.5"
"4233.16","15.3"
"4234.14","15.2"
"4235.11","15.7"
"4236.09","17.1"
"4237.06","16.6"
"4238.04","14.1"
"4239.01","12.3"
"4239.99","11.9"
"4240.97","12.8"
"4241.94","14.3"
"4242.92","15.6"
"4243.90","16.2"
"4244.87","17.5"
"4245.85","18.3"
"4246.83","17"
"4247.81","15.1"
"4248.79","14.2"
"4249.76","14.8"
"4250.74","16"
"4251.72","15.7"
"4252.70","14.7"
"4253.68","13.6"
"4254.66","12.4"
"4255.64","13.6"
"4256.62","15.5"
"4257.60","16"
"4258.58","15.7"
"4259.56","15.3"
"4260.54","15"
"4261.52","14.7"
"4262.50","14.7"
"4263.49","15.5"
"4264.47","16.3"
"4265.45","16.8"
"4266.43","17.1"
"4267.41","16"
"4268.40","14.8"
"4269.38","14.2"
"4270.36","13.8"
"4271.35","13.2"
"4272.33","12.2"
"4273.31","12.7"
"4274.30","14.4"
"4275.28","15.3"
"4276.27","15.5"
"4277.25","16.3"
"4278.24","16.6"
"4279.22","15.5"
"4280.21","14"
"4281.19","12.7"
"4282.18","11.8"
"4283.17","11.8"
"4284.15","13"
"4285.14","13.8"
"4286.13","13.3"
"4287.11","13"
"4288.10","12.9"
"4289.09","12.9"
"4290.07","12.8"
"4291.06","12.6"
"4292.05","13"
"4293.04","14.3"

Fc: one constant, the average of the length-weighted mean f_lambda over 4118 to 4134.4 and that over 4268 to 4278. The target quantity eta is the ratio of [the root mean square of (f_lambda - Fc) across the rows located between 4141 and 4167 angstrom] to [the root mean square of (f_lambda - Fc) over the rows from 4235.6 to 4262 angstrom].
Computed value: 0.7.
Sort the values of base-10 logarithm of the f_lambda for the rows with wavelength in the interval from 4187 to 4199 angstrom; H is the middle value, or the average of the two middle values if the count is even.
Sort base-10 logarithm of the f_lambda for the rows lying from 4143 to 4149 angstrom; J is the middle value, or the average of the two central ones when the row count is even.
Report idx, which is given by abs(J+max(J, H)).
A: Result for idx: 2.27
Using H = 1.143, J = 1.13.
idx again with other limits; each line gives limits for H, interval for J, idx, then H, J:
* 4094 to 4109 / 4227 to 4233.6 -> 2.33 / 1.141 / 1.17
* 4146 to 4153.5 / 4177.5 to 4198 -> 2.29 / 1.111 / 1.15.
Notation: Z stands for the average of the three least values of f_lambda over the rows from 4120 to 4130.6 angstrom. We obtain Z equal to 12.5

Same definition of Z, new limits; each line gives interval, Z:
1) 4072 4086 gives 12.3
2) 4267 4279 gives 12.7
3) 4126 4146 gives 11.9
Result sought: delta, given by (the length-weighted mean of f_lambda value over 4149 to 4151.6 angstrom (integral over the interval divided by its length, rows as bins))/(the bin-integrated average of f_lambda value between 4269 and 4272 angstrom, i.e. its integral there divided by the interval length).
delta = 0.96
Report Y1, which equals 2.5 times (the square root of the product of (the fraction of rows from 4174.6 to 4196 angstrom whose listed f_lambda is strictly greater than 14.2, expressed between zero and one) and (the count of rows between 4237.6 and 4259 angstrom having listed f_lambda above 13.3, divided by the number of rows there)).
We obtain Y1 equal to 1.18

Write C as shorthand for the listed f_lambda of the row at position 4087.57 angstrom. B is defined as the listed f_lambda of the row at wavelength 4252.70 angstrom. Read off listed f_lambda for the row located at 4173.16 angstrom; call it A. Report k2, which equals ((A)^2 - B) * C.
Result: 2092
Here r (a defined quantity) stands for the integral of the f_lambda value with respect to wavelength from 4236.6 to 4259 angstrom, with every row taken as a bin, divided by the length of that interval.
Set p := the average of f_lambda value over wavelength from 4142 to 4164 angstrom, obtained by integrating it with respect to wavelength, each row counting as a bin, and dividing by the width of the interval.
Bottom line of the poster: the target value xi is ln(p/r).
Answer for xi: -0.049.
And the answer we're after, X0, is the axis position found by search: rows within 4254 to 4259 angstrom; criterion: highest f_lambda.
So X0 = 4257.60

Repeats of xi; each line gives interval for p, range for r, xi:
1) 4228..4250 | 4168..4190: 0.116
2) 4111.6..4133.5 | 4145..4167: -0.056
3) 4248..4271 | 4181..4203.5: 0.102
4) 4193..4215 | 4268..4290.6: 0.080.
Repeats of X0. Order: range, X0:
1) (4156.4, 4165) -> 4157.81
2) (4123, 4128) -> 4126.34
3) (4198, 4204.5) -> 4198.22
